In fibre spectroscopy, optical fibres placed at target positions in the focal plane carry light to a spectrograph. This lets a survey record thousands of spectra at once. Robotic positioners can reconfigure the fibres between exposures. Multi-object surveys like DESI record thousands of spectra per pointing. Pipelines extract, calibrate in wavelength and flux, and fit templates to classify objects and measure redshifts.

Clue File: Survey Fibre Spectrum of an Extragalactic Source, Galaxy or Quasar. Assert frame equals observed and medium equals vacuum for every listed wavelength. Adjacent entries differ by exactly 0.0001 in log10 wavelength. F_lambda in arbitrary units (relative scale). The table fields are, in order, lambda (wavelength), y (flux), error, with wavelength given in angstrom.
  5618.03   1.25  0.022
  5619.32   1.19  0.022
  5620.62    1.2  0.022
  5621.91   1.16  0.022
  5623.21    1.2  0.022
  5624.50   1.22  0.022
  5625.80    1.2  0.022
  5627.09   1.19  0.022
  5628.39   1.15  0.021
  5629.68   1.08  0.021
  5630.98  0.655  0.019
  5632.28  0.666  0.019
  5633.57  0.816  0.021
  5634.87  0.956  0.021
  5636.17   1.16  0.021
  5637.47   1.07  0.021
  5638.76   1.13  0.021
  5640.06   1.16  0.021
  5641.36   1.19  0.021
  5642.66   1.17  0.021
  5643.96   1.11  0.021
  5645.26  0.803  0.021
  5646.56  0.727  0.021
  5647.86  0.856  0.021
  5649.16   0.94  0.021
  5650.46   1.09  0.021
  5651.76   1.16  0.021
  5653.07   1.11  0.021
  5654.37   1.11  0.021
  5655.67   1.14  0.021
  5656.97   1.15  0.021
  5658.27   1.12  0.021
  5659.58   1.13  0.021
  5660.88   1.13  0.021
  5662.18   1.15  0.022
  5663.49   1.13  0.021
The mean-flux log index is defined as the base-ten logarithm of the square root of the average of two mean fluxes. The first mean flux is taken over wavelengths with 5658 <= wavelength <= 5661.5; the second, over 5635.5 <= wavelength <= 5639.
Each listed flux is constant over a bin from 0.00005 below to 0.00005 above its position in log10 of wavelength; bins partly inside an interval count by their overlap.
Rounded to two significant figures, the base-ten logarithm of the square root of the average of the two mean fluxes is 0.025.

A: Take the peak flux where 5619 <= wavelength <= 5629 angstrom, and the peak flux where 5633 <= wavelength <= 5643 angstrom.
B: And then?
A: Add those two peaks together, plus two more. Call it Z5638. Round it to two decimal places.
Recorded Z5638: 4.41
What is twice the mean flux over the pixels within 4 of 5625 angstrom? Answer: 2.37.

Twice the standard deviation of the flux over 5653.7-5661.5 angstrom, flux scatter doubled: 0.03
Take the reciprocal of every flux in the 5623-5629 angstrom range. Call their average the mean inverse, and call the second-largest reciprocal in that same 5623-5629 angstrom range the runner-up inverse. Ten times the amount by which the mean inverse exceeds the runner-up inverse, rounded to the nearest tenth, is 0.0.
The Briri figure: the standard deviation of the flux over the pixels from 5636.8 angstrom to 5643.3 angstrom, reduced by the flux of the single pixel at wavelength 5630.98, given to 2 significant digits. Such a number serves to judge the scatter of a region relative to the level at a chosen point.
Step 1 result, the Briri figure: -0.61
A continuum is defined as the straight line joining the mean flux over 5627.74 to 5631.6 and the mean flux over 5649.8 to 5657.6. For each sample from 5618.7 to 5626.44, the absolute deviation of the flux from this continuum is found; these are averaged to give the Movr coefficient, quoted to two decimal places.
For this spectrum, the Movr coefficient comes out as 0.28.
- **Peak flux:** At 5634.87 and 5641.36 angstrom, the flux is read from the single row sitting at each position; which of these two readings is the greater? 1.19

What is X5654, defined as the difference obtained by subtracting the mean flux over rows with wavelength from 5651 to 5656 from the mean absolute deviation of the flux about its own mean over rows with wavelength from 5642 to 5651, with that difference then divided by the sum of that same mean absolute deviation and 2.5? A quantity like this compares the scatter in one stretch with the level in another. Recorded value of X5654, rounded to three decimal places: -0.373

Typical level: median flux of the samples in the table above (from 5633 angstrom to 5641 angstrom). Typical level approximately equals 1.10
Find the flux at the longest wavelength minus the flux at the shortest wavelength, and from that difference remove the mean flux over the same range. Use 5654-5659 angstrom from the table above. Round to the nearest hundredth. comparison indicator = -1.12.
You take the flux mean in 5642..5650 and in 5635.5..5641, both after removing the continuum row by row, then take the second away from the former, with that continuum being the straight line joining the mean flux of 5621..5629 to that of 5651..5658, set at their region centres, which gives -0.2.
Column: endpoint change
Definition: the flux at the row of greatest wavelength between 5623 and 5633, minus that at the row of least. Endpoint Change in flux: -0.5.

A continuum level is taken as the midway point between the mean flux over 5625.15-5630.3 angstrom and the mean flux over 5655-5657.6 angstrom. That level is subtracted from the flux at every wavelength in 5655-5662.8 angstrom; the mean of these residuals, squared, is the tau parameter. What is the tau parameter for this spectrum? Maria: 0.000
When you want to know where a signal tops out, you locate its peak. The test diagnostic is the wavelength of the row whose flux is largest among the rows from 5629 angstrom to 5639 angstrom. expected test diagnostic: 5636.17 angstrom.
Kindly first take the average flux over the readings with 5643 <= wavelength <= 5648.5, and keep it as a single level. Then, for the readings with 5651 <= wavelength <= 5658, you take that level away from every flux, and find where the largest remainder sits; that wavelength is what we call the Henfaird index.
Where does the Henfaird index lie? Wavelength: 5651.76 angstrom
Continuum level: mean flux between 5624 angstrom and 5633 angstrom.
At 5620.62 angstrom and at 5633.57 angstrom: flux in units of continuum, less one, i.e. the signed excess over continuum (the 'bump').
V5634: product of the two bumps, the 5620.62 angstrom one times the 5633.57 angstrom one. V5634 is -0.035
